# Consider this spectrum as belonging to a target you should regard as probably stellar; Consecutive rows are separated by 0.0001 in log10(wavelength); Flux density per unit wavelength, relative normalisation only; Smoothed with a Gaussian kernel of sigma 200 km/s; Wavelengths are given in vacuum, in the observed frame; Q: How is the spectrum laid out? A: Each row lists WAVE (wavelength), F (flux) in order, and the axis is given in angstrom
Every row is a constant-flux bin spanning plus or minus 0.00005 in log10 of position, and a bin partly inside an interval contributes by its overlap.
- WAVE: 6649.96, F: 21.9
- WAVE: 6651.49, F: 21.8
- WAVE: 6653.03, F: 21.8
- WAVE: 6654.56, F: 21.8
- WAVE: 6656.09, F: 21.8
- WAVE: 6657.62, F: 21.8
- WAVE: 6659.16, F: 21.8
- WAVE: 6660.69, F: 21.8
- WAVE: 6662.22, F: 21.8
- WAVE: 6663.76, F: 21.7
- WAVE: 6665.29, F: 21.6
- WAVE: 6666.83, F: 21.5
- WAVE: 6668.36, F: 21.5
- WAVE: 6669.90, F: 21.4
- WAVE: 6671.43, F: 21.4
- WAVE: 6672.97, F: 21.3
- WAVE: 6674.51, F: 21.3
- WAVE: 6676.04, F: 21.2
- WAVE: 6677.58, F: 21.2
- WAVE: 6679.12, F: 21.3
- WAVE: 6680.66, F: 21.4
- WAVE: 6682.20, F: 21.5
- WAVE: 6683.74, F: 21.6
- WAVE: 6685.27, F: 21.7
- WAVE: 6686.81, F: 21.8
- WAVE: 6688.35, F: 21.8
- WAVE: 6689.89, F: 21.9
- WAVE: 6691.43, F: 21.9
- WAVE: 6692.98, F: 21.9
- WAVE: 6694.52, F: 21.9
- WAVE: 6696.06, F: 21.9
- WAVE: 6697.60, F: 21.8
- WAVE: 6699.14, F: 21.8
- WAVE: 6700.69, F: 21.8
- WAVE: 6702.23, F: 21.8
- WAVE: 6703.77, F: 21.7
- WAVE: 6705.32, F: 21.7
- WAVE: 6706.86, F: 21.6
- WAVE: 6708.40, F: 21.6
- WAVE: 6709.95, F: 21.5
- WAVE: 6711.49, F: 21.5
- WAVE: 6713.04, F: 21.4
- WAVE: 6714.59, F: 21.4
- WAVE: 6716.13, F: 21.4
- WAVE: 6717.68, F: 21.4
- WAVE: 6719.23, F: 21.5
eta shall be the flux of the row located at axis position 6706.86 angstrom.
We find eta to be 21.6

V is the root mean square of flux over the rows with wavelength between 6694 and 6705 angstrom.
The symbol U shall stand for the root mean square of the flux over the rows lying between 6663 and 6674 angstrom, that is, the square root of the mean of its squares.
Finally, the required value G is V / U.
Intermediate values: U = 21.5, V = 21.8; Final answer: 1.02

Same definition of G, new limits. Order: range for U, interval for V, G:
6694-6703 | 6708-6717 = 0.98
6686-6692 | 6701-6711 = 0.99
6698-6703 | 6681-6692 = 1.00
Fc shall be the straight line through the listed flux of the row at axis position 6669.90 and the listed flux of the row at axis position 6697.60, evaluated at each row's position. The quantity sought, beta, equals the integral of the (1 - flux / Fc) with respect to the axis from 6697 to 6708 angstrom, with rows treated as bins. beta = 0.07 angstrom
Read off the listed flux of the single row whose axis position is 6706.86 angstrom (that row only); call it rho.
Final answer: 21.6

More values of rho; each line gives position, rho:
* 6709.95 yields 21.5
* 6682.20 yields 21.5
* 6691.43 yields 21.9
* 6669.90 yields 21.4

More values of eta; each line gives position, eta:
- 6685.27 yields 21.7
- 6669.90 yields 21.4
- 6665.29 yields 21.6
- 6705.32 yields 21.7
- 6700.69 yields 21.8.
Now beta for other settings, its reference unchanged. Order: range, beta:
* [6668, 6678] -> 0.06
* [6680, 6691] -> -0.03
